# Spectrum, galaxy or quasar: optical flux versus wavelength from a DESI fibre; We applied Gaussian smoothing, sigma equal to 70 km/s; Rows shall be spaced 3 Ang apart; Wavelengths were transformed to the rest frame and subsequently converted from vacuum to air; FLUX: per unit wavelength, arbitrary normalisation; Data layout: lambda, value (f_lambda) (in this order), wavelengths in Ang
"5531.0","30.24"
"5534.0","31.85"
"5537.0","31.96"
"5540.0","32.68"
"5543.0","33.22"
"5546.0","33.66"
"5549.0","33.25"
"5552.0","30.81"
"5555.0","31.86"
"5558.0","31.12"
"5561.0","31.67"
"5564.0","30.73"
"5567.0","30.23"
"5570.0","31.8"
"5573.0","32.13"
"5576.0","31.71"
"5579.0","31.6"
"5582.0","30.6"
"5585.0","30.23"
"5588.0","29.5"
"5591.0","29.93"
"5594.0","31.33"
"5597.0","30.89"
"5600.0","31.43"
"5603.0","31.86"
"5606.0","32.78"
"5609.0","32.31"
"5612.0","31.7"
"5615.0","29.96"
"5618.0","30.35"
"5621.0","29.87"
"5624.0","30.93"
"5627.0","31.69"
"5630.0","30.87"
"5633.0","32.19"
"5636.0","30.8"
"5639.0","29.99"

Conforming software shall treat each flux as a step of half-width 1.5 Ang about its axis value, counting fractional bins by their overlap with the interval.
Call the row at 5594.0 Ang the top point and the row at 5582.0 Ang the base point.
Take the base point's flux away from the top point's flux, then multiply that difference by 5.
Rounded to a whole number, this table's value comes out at 4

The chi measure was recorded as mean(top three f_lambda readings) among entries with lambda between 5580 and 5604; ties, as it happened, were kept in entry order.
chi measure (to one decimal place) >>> 31.5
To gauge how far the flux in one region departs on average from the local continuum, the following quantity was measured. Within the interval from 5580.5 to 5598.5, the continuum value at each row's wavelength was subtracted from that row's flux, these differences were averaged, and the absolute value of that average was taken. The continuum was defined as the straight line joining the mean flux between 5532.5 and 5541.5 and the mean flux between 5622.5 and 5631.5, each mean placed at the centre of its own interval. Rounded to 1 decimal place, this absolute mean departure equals 1.2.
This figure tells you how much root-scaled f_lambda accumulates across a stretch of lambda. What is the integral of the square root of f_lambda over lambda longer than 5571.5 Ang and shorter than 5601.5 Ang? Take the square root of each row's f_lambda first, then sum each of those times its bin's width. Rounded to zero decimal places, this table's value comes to 167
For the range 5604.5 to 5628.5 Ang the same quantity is 134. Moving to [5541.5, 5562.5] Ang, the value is 119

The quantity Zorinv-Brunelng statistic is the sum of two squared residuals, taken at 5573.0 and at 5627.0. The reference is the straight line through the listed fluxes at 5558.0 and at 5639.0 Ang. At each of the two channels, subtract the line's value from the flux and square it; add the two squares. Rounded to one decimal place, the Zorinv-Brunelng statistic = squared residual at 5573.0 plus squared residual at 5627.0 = 3.8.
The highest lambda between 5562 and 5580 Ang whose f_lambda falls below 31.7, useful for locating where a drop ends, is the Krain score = 5579.0 Ang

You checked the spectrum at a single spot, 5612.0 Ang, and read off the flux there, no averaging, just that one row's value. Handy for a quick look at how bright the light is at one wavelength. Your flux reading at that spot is 31.7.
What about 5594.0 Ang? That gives 31.33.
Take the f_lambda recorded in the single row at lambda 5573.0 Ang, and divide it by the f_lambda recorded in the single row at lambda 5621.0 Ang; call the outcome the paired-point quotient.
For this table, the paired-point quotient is 1.08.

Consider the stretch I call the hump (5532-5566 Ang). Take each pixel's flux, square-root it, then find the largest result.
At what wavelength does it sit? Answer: 5546.0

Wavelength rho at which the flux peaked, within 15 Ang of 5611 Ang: 5606.0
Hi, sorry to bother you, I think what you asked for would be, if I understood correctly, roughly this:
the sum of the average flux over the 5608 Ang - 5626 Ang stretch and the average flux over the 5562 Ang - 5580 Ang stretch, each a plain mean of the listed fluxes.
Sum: 62.2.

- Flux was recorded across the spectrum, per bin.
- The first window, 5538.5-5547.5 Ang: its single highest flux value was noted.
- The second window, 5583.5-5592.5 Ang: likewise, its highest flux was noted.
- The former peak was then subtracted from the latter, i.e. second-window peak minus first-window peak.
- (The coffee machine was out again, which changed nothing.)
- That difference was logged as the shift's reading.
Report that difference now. -3.4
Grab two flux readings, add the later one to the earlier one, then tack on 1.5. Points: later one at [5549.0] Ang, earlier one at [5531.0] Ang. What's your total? 65.0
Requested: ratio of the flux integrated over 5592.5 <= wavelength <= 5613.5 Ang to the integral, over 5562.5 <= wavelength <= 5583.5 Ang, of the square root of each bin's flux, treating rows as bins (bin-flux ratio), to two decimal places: 5.68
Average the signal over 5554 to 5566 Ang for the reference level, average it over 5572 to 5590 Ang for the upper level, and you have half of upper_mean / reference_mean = 0.494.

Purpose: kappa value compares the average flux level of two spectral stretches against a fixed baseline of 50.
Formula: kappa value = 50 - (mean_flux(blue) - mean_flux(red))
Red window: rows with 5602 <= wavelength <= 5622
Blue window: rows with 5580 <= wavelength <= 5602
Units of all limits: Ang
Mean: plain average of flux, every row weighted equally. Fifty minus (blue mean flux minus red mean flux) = 50.7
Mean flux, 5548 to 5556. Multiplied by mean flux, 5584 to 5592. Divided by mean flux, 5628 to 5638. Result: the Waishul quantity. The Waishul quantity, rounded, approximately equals 30.5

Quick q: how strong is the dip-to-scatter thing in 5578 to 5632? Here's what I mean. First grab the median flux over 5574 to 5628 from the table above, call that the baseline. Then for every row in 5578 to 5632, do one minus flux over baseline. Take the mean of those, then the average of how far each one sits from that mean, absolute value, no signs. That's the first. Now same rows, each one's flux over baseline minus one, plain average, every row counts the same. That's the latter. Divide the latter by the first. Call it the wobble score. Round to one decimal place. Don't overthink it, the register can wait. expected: -0.2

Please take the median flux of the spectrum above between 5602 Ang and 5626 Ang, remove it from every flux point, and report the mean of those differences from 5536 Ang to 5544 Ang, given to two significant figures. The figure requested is 1.3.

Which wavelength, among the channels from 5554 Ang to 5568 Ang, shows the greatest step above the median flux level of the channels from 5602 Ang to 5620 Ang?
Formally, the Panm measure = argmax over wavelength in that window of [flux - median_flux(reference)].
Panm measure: 5555.0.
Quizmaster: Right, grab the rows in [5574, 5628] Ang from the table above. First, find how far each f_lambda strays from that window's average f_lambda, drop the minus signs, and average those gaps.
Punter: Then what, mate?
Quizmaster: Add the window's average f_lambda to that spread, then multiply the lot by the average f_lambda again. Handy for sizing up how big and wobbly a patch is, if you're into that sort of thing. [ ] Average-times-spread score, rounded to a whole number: 988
